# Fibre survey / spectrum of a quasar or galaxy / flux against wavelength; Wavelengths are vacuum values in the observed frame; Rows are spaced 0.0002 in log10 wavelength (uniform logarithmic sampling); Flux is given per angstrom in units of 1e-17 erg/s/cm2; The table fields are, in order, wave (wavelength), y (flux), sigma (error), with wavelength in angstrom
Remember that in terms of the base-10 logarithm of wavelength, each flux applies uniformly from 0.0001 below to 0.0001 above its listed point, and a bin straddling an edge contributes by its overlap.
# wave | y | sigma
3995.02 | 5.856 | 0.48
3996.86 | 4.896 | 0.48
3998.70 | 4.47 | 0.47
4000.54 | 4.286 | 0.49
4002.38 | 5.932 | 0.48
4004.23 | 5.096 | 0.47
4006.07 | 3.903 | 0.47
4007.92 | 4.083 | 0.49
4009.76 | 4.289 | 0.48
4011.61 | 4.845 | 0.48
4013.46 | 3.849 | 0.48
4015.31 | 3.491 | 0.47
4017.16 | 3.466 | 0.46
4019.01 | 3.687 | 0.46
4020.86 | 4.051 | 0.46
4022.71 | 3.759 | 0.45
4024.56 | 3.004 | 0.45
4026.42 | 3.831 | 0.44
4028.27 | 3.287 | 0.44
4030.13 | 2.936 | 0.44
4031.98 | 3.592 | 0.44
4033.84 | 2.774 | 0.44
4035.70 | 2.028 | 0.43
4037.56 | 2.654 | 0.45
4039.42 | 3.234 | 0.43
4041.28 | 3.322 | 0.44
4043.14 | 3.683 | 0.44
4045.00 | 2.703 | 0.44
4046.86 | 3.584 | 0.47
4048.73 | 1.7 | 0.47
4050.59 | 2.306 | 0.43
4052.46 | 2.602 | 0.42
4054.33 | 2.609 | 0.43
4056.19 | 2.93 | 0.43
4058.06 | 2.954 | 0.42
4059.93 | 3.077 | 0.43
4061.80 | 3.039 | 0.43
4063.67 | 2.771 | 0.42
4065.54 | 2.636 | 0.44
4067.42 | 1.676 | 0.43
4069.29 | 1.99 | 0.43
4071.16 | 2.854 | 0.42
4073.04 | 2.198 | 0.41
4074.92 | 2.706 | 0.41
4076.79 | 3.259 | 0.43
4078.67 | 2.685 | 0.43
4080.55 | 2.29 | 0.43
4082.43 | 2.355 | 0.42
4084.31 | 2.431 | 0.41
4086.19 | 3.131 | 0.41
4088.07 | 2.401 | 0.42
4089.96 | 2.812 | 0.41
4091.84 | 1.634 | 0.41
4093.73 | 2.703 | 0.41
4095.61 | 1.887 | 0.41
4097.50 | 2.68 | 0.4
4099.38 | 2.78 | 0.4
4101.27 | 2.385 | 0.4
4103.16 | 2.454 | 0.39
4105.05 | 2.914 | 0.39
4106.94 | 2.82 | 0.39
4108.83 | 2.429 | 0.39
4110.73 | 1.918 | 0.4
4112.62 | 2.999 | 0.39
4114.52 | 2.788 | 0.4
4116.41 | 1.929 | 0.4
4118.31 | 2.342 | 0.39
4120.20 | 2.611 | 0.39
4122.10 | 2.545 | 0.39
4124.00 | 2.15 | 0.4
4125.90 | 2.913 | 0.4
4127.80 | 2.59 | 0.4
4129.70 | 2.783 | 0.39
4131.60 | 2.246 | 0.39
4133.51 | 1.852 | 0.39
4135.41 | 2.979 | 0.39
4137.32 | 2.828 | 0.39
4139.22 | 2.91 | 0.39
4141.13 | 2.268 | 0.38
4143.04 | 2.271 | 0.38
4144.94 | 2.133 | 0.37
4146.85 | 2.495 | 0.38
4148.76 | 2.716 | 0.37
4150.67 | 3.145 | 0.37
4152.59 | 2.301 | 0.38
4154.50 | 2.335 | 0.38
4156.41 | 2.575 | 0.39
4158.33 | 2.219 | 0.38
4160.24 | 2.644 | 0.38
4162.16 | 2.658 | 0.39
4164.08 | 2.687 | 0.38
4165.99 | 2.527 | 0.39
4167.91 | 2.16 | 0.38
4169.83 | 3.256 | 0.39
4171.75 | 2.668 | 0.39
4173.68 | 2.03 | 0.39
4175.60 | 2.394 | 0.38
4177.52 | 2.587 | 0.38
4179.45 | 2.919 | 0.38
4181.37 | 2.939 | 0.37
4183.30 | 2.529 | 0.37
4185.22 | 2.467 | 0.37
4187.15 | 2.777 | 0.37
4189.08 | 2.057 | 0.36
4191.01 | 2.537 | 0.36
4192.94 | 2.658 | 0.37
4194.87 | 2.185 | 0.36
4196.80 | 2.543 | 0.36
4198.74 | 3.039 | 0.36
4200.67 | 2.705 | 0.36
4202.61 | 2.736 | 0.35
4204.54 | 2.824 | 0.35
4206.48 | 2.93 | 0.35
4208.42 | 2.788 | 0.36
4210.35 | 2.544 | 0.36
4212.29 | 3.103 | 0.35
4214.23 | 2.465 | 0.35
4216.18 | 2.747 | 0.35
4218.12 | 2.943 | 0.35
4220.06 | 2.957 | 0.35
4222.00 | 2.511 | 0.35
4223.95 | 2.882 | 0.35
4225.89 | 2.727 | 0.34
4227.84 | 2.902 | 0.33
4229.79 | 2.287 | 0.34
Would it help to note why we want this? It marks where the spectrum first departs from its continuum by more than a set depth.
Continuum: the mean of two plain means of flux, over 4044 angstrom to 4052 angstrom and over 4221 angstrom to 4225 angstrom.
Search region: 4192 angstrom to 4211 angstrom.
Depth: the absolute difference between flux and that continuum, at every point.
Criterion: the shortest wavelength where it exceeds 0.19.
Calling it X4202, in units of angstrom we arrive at 4194.87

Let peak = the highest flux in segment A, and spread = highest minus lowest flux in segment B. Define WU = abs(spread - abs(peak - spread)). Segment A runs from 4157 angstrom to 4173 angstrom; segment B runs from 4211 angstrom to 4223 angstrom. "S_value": 2.0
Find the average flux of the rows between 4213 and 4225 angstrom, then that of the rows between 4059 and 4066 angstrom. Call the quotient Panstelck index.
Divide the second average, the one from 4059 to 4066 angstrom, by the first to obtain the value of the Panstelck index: 1.05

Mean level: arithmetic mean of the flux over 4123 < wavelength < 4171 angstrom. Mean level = 2.55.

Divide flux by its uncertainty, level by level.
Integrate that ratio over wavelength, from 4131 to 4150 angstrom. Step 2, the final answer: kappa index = 123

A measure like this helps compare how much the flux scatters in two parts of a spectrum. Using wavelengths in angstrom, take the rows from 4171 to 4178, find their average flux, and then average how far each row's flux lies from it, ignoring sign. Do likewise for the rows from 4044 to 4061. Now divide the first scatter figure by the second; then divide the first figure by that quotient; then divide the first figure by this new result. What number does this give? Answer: 0.56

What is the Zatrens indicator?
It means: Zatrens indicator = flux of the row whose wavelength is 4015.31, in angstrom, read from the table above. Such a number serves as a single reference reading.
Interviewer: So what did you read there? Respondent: 3.491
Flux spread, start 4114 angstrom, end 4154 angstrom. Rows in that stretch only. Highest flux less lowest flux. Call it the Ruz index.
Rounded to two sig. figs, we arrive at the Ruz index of 1.3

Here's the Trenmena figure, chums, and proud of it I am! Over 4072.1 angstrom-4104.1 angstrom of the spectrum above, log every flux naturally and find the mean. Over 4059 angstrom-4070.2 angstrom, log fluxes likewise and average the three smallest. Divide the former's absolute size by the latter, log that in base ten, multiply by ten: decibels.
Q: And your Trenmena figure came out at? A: 1.0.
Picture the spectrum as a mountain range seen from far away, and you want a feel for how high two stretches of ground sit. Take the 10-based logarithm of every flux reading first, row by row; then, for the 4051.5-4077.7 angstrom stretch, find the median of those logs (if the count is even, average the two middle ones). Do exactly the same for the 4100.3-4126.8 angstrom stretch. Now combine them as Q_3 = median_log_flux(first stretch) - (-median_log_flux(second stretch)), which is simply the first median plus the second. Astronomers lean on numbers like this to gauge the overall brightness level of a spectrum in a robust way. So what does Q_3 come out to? 0.84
